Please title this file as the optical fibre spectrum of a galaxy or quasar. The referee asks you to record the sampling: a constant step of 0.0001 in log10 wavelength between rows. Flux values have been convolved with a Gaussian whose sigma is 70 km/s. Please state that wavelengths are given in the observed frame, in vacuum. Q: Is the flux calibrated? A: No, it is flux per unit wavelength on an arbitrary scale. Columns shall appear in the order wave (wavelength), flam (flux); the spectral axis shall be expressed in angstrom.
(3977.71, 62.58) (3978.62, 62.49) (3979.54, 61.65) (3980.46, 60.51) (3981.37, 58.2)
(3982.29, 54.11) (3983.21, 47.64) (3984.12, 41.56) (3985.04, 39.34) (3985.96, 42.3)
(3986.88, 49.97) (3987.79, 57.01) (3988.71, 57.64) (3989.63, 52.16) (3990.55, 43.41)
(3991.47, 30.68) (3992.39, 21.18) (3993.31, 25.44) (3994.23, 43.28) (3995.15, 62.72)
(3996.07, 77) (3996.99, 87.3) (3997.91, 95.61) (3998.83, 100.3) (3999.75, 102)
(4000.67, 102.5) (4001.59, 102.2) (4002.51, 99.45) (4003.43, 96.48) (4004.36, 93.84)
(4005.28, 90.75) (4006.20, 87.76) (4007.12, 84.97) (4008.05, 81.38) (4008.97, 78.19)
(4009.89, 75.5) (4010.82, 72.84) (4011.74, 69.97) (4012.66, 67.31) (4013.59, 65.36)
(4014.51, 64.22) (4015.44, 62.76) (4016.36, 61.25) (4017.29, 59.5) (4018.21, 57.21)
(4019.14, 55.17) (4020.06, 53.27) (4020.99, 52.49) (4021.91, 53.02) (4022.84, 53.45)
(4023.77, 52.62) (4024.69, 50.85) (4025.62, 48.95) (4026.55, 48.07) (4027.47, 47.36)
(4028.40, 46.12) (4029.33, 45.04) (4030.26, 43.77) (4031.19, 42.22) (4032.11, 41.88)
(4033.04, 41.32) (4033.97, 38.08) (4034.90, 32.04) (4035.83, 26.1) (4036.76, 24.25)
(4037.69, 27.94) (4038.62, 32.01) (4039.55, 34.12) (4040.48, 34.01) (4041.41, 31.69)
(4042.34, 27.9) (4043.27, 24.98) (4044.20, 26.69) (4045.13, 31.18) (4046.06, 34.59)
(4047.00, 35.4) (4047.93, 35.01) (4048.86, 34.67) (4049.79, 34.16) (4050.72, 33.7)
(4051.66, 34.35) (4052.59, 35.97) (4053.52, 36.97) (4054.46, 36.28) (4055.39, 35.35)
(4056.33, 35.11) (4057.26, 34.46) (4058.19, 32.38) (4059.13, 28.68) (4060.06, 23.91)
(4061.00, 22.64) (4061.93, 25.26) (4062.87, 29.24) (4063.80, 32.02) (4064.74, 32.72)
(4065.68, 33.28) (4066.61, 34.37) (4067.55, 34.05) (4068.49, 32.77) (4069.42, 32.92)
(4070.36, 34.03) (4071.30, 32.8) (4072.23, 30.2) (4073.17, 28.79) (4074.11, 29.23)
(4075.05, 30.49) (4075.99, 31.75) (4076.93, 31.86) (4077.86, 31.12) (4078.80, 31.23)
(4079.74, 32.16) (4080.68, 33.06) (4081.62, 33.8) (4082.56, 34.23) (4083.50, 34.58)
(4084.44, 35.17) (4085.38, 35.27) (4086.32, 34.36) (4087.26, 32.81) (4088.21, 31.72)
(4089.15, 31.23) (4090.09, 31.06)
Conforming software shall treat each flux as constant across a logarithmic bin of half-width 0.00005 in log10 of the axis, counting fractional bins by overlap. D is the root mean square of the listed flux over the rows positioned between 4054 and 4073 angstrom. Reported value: 32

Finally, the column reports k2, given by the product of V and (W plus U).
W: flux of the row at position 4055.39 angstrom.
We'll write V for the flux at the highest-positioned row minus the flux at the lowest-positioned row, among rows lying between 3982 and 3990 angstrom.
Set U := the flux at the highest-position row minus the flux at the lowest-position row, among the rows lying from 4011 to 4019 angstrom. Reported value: -44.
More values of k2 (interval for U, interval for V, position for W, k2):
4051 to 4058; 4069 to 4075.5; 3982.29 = -132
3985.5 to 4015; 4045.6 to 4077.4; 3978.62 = -230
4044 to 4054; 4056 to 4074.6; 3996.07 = -513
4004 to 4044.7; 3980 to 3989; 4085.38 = 91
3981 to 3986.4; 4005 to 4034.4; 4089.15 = -807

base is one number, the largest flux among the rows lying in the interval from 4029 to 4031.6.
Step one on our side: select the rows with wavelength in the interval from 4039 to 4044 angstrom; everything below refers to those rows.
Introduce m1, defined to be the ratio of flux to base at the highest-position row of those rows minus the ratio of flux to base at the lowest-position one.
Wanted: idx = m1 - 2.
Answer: -2.20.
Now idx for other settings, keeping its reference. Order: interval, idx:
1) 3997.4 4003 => -1.91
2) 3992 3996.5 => -0.76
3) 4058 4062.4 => -2.16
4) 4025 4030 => -2.09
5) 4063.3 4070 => -1.98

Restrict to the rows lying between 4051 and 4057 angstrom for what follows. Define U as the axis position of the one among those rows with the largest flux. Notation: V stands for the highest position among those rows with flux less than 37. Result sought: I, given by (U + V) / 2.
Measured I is 4054.9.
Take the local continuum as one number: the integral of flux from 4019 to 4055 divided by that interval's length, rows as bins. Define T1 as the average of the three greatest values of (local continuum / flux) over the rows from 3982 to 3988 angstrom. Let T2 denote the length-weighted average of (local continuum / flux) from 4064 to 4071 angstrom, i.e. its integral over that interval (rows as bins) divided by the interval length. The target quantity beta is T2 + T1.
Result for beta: 2.10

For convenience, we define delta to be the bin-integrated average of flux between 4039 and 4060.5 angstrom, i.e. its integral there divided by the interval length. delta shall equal 33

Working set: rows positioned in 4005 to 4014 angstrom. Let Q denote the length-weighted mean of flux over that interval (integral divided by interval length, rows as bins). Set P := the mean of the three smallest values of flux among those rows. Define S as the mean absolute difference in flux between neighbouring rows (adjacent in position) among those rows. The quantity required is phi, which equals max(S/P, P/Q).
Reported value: 0.88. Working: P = 68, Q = 77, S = 2.8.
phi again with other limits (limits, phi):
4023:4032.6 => 0.91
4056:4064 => 0.82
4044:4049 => 0.93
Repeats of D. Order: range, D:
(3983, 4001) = 64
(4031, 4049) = 33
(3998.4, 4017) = 84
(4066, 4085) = 32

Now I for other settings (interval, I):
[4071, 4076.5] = 4073.6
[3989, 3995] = 3991.5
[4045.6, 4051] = 4048.9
